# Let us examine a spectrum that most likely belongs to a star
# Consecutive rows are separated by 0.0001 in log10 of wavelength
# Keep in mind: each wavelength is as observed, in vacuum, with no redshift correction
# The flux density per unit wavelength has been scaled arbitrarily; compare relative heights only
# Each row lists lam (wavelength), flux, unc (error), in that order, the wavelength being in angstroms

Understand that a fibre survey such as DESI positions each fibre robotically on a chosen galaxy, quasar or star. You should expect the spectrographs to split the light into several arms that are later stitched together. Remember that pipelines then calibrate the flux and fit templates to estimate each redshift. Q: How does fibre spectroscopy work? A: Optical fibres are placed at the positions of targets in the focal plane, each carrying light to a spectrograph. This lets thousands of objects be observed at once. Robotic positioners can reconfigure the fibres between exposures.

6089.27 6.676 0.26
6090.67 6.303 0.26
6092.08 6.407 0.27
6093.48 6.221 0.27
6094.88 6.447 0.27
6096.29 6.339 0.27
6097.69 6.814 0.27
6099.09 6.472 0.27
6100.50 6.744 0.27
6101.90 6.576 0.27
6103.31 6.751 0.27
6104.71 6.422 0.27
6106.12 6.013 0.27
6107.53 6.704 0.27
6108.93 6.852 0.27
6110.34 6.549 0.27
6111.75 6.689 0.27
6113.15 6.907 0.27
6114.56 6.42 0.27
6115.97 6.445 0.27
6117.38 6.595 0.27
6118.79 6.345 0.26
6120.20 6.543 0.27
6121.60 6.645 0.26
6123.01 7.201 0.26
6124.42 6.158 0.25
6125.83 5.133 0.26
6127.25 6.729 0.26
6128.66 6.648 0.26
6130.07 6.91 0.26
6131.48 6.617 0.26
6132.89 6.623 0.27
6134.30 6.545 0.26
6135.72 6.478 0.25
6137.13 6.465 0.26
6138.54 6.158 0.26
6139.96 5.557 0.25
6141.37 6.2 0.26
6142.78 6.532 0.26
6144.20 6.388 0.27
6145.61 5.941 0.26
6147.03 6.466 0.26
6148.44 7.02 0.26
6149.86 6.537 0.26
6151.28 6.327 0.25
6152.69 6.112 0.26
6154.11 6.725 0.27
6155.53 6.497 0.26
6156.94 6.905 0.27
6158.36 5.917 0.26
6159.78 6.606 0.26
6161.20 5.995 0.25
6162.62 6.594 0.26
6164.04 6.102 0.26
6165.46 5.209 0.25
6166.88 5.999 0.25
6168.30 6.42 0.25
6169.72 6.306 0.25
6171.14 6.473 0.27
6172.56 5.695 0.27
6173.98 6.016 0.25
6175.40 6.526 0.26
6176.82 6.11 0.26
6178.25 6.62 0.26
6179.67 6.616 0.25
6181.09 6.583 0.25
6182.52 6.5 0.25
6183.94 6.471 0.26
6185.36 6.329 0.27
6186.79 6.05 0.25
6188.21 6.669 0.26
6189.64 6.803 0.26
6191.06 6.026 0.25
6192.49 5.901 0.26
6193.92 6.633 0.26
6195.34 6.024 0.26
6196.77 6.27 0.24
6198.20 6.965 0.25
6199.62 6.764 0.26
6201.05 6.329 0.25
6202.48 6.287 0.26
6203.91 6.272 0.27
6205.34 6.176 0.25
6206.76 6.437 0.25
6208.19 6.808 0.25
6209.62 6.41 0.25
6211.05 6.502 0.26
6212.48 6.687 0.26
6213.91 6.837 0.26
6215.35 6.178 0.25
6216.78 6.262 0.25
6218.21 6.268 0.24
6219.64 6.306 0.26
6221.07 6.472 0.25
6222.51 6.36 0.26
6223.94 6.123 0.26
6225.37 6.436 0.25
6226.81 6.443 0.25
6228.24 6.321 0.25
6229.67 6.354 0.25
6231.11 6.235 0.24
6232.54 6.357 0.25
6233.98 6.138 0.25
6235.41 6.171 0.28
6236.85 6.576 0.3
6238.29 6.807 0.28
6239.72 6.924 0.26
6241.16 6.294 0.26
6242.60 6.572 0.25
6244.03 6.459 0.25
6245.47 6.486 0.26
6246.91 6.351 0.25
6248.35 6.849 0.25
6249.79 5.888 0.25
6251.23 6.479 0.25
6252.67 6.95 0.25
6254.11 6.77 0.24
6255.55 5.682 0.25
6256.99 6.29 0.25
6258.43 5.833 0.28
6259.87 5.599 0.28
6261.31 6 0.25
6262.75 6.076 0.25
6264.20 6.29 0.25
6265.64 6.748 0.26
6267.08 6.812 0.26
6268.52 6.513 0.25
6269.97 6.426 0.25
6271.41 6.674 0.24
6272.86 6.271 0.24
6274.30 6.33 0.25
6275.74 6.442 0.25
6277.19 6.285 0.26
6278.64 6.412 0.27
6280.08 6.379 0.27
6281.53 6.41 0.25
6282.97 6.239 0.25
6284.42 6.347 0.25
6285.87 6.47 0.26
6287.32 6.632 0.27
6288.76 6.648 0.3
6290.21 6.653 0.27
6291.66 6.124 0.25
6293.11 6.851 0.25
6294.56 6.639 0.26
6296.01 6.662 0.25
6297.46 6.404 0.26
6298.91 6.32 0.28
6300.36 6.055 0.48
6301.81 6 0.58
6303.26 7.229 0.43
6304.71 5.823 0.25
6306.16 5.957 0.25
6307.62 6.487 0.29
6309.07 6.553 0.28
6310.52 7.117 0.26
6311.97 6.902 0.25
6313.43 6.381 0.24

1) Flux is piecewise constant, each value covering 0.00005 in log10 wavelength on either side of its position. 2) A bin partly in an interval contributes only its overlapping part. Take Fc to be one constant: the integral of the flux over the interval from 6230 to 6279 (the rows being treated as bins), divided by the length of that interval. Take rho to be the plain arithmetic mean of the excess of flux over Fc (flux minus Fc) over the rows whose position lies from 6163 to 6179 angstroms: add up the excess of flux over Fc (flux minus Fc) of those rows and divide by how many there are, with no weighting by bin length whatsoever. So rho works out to -0.25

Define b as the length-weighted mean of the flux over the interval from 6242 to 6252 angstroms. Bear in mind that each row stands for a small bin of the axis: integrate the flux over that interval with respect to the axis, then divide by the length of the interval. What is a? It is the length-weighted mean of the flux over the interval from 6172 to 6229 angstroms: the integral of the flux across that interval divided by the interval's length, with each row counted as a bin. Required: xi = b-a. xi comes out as 0.05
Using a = 6.39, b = 6.44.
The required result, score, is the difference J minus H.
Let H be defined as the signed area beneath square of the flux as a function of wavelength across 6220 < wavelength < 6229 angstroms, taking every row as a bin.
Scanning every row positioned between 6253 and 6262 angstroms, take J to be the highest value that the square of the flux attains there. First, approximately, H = 364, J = 45.8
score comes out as -318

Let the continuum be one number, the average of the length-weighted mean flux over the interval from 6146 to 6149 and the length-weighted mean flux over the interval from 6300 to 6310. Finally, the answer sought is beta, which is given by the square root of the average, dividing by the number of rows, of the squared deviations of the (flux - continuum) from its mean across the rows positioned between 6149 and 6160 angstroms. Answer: 0.302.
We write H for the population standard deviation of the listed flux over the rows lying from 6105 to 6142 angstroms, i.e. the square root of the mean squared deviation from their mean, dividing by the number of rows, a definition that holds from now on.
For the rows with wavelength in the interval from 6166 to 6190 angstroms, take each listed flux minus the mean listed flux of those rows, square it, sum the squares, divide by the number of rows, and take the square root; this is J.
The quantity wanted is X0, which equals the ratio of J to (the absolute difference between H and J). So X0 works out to 2.2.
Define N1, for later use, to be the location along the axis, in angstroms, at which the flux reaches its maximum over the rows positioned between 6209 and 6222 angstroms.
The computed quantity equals 6213.91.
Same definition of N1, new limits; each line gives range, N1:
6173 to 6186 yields 6178.25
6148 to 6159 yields 6148.44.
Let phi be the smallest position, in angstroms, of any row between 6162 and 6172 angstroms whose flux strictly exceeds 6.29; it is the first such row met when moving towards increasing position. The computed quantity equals 6162.62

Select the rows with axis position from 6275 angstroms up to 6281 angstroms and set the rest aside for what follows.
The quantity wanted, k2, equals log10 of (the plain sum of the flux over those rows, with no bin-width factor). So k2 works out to 1.41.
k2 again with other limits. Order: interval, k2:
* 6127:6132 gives 1.43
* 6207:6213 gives 1.42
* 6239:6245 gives 1.42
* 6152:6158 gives 1.42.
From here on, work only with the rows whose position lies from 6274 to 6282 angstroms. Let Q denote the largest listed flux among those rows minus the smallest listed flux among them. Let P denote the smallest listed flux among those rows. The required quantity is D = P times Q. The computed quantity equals 1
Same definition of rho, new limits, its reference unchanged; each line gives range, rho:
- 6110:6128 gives 0.11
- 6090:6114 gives 0.16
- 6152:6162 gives 0.01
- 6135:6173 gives -0.10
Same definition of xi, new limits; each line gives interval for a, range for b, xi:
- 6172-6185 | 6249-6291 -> 0.01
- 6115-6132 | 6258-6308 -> -0.12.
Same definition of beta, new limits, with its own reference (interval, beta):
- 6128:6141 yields 0.365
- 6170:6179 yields 0.328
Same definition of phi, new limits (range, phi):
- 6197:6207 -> 6198.20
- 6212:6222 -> 6212.48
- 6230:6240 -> 6232.54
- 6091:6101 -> 6092.08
